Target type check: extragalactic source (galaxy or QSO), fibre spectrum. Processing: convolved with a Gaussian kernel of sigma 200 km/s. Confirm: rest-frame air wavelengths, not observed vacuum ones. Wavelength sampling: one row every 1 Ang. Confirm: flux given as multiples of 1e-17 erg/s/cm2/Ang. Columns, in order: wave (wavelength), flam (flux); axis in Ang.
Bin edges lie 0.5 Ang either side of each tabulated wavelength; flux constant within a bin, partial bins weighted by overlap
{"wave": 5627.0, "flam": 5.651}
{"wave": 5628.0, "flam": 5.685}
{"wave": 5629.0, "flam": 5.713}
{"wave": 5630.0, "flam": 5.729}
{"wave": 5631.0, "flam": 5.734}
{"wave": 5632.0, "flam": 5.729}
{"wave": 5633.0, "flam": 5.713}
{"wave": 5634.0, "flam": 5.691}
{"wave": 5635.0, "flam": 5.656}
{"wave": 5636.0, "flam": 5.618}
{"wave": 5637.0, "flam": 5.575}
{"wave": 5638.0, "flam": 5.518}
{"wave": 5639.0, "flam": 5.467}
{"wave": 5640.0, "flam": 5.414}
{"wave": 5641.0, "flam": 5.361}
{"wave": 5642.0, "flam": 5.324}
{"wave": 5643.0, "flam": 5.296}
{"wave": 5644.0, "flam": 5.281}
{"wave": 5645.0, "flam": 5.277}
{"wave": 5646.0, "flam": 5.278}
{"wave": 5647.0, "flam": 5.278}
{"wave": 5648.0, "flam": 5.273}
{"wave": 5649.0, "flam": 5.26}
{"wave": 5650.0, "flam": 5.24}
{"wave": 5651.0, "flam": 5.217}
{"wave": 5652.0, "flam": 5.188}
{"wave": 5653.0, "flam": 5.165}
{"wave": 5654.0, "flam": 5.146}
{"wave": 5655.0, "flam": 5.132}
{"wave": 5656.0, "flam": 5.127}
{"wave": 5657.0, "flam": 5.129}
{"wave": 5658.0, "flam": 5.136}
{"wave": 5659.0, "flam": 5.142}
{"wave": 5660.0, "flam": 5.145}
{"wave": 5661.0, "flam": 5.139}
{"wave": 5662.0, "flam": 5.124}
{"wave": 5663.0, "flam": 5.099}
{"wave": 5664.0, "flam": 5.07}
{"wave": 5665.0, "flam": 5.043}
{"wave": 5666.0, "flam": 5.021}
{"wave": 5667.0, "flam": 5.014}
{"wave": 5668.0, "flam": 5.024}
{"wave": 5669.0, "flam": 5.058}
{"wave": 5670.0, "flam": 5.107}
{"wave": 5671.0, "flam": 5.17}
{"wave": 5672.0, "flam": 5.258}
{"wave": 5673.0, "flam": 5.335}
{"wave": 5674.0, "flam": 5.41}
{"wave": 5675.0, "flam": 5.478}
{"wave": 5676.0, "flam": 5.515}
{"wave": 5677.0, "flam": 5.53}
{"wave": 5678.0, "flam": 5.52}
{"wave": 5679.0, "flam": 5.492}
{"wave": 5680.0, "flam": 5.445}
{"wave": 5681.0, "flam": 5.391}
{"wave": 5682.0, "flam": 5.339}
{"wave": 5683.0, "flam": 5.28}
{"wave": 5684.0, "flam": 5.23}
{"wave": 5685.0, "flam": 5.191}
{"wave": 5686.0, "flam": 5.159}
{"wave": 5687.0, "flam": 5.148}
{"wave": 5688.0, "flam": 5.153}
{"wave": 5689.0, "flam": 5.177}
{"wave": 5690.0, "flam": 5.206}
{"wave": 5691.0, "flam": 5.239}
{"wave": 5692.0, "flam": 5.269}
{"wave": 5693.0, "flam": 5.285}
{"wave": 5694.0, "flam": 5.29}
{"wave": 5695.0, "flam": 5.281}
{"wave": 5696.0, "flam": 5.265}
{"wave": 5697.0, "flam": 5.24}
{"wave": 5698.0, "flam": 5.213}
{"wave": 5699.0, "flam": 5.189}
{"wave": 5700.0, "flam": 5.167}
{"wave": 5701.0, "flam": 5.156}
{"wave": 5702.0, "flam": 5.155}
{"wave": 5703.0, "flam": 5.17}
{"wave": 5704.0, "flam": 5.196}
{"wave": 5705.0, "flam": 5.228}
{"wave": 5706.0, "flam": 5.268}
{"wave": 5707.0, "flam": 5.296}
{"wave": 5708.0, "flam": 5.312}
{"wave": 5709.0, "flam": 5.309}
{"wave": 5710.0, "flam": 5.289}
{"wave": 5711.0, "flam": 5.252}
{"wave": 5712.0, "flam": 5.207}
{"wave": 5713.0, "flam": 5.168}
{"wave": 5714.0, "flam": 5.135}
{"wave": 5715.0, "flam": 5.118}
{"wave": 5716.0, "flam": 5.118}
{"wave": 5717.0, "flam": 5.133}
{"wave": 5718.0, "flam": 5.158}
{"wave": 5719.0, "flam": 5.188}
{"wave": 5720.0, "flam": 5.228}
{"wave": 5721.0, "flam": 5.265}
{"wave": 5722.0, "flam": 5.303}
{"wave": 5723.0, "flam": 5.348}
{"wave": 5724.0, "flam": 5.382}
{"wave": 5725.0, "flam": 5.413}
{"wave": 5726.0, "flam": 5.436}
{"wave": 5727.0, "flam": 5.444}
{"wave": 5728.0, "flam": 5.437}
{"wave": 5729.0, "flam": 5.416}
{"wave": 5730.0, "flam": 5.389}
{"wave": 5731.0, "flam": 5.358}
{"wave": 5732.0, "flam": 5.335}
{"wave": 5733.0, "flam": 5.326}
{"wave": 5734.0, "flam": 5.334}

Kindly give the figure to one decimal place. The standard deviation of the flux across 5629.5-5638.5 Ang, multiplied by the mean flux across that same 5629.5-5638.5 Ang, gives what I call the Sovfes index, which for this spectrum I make 0.4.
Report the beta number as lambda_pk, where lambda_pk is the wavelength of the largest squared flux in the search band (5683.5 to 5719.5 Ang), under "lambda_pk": 5708.0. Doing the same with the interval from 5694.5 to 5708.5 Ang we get 5708.0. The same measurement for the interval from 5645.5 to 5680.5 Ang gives 5677.0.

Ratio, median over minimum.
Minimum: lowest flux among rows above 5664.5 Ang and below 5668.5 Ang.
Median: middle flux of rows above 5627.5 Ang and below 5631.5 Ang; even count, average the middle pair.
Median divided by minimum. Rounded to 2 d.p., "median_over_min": 1.14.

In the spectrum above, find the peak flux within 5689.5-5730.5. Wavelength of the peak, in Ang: 5727.0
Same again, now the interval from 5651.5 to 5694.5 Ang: 5677.0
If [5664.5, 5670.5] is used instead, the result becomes 5670.0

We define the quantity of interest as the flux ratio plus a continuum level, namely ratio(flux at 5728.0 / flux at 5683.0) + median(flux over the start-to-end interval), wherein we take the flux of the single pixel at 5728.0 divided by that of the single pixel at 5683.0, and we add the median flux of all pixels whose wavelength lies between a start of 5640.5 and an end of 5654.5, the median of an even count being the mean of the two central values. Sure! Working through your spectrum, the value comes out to 6.30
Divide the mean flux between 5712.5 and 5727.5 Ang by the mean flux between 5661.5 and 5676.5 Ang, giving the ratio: 1.01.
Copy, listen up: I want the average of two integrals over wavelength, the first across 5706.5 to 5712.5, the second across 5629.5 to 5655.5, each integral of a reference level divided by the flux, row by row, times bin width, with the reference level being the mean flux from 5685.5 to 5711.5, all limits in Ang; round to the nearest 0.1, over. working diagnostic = 15.6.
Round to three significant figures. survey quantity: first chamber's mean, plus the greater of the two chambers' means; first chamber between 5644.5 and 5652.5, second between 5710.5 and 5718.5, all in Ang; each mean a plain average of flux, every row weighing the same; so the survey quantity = 10.5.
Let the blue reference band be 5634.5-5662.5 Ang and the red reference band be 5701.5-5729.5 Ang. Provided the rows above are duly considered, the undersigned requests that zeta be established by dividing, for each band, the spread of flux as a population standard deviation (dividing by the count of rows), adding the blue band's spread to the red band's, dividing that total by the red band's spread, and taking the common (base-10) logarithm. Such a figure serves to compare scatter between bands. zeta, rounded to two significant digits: 0.40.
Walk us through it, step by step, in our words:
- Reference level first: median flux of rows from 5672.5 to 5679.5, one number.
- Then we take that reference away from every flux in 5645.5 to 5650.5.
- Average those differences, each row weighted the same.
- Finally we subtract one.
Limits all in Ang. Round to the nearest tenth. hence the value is -1.2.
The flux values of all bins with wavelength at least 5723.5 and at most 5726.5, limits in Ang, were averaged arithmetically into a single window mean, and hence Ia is 5.41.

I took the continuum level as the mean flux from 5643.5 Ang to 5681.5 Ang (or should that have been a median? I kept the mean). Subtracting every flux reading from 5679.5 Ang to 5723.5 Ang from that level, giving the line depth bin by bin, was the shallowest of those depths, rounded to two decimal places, -0.22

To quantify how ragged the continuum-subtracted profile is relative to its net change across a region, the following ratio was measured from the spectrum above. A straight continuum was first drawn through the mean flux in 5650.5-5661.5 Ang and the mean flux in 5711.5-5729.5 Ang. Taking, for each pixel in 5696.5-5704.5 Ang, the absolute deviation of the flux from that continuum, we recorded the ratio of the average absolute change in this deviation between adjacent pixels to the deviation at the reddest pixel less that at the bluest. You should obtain 0.5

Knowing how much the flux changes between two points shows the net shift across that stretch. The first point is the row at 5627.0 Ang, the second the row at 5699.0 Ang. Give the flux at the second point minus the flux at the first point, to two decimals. -0.46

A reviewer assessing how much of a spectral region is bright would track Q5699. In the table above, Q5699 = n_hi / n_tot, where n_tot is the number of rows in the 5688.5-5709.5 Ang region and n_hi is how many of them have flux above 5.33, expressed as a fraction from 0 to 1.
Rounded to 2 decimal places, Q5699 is 0.00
